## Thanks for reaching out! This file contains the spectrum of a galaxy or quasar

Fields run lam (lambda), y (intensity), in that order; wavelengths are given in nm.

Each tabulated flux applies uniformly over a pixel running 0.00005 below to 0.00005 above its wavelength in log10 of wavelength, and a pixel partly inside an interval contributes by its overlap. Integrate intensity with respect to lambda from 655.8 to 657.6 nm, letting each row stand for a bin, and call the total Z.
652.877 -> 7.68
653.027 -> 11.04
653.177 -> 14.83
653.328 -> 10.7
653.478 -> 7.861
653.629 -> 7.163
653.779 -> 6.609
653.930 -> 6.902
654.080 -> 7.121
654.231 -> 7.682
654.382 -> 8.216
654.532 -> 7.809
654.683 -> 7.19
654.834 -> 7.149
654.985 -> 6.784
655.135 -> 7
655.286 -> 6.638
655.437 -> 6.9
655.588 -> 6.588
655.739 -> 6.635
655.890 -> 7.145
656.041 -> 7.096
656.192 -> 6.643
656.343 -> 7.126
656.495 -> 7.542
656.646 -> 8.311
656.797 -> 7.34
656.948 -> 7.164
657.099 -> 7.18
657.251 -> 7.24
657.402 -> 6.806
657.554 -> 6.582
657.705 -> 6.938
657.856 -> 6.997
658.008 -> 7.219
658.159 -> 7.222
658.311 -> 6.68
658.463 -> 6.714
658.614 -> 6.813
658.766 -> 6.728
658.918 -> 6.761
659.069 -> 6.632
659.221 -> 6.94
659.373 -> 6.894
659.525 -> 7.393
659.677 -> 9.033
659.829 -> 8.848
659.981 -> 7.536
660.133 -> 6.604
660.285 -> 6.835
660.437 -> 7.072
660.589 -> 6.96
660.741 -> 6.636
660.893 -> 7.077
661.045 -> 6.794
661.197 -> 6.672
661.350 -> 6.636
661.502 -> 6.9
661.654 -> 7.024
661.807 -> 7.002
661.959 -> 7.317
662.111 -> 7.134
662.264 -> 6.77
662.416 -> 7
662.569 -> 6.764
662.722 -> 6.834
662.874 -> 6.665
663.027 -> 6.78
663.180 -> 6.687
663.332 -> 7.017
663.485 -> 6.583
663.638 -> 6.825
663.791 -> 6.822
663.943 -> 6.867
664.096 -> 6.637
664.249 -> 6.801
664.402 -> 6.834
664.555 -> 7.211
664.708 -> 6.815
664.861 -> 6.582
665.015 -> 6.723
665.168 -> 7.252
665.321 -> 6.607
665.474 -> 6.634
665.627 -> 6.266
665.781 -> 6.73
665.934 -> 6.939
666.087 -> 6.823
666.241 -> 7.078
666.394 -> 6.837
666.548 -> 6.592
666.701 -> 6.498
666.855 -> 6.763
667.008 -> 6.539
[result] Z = 13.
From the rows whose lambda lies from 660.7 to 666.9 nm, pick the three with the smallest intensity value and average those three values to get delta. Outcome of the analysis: 6.45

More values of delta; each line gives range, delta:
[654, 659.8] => 6.60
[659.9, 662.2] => 6.63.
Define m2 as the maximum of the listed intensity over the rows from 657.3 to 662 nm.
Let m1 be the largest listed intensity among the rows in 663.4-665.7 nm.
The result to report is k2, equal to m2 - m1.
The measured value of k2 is 1.8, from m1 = 7.252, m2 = 9.033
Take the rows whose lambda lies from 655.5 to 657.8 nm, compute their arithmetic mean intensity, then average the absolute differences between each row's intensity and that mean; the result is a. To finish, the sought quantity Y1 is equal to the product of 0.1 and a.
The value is 0.031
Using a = 0.31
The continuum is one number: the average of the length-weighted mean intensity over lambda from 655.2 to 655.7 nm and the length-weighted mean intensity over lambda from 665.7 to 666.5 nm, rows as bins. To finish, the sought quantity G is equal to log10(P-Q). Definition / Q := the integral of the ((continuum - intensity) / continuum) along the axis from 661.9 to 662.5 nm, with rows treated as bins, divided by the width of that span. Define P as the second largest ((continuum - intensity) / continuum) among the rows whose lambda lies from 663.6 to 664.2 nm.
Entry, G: -1.5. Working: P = -0.01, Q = -0.04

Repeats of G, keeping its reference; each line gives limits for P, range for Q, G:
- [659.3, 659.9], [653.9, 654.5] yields -1.6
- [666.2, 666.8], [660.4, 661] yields -1.3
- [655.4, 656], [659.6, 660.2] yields -0.7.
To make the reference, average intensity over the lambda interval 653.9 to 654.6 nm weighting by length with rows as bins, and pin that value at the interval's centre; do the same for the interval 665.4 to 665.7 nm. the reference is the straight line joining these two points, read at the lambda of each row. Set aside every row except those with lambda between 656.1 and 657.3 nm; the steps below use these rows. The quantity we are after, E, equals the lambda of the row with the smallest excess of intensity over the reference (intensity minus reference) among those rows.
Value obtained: 656.192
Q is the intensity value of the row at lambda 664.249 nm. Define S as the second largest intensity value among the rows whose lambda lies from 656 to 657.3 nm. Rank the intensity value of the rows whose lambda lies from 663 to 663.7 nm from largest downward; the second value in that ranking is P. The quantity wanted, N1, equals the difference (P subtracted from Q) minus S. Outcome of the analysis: -7.57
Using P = 6.825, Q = 6.801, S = 7.542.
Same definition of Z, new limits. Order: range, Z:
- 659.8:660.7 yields 6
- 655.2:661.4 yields 44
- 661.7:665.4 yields 25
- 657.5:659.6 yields 14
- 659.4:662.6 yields 23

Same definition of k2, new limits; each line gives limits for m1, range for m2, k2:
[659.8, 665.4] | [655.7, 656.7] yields -0.5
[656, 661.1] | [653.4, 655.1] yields -0.8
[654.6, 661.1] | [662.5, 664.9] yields -1.8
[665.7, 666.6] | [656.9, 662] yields 2.0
